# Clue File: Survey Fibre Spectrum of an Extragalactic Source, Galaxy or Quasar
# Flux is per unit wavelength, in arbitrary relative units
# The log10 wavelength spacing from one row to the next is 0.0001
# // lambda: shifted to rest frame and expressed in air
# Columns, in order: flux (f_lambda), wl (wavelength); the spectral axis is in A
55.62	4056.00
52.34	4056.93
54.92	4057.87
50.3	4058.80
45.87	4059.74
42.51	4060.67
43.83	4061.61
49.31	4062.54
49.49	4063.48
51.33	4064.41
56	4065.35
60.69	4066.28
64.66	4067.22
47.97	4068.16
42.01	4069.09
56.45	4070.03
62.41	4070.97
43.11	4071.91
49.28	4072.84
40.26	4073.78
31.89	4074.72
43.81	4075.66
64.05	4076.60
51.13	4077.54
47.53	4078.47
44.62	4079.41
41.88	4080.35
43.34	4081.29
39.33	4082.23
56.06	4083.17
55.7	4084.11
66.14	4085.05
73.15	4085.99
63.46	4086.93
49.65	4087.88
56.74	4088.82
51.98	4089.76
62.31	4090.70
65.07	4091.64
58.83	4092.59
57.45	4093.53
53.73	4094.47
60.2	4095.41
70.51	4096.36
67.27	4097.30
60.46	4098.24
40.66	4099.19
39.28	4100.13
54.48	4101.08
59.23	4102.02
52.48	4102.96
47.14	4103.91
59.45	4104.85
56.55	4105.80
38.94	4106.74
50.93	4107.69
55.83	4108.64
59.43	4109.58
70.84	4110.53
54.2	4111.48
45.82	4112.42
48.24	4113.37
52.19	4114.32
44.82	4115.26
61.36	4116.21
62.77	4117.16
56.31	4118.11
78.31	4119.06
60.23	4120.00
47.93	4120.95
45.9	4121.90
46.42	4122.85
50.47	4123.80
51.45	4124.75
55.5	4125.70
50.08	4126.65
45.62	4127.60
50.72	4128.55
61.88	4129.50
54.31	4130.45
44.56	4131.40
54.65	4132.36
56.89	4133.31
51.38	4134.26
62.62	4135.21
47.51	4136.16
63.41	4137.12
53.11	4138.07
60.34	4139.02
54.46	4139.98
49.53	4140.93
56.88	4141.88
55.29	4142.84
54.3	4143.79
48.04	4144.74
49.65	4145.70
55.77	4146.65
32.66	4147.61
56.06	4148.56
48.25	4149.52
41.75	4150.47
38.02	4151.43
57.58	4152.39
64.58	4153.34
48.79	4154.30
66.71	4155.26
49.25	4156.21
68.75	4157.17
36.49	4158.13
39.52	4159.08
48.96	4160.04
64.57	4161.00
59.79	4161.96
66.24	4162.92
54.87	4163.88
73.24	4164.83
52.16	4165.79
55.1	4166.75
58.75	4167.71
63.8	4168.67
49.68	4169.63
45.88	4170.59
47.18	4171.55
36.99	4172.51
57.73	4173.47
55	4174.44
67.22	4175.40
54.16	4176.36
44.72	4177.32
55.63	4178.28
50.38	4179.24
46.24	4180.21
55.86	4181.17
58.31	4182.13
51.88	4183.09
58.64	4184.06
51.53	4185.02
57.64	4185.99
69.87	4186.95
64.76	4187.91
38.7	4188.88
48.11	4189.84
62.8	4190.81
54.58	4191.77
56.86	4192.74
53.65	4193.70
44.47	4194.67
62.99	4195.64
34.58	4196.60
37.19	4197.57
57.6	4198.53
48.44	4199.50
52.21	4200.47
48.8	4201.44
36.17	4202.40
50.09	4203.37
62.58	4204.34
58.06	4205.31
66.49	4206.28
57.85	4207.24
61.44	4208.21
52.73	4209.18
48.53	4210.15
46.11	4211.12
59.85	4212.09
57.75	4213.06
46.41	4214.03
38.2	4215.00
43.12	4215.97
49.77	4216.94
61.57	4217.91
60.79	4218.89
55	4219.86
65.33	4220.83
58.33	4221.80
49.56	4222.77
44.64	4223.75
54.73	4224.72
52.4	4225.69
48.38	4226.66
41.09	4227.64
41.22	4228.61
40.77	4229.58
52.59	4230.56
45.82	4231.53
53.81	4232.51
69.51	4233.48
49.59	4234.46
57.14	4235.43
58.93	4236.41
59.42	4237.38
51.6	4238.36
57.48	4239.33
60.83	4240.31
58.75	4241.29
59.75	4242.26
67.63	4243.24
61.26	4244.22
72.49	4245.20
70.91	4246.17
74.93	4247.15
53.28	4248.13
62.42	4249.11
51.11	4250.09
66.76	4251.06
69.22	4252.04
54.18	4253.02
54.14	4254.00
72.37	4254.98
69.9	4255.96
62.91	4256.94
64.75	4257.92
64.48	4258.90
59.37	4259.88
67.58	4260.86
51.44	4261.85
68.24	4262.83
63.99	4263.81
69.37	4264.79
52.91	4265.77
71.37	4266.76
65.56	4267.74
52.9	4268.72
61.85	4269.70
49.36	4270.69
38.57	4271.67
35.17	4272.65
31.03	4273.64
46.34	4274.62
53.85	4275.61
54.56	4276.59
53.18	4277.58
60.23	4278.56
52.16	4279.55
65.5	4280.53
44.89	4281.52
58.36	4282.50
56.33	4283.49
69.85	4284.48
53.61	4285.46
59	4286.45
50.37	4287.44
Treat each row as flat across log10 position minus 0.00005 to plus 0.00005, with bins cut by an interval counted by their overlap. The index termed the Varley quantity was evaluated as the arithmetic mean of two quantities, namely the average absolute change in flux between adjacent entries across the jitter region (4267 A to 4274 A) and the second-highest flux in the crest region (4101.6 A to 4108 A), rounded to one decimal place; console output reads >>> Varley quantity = 34.0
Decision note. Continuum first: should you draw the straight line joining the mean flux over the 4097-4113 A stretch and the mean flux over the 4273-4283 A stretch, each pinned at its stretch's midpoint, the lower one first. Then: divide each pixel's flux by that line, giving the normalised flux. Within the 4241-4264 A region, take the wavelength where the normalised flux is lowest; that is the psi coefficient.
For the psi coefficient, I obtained 4250.09 A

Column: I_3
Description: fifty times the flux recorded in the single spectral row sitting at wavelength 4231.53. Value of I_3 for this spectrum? 2291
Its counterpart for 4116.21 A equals 3068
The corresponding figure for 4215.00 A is 1910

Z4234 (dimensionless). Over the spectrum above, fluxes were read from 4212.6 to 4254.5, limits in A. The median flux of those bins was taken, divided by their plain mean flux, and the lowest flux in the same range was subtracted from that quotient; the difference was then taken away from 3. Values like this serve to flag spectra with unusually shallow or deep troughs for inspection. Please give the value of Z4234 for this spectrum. 40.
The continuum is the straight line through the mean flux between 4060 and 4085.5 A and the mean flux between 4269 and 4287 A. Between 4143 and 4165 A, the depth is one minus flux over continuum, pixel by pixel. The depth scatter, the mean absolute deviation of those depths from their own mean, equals 0.177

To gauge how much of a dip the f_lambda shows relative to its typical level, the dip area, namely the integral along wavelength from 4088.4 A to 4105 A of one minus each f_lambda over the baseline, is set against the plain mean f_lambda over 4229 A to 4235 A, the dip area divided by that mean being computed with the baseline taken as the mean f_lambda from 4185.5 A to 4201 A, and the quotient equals -0.023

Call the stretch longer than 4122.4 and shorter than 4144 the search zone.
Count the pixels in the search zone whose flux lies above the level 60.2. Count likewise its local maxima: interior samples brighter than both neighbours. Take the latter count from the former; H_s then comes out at -3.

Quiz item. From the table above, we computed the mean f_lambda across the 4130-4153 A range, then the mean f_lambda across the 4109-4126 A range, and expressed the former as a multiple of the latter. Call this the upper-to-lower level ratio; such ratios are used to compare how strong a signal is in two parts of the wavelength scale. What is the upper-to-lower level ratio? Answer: 0.94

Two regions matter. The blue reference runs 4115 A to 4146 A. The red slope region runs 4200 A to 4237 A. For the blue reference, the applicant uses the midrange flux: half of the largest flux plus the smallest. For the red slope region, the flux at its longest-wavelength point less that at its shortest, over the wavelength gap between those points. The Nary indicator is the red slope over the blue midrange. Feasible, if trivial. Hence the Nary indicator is 0.003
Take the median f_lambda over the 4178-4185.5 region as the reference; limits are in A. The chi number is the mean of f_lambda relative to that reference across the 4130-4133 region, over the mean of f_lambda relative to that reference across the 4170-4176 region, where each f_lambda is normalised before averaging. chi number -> 0.99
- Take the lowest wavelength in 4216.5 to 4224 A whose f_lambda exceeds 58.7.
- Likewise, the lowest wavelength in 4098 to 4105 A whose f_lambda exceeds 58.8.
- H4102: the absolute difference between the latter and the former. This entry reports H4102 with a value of 119.7 A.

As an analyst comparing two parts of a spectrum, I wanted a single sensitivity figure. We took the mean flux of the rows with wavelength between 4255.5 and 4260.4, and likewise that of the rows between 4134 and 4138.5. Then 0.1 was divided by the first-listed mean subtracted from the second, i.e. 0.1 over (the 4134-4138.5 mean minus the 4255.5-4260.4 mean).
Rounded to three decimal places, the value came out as -0.012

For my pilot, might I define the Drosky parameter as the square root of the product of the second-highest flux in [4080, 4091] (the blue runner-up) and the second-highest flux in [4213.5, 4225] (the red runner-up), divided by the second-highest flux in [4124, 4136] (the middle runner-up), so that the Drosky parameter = 1.03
